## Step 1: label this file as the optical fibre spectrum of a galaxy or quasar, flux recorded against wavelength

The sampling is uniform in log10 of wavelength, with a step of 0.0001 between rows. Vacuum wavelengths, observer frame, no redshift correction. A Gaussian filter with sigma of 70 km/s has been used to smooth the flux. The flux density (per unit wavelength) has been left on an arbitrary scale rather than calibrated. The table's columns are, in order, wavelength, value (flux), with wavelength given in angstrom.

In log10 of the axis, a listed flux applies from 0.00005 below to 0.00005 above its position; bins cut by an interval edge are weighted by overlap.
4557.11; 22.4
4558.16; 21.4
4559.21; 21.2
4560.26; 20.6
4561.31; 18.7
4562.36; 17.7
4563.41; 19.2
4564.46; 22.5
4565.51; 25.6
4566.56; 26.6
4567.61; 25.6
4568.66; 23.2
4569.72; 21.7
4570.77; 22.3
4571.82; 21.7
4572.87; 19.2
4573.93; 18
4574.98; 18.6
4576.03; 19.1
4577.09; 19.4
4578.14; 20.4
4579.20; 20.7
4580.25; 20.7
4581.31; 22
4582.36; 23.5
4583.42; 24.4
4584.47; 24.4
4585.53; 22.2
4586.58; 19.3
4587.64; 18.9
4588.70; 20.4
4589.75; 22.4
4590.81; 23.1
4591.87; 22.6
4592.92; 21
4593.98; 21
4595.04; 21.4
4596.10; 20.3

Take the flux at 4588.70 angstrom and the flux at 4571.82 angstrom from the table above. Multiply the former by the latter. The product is 443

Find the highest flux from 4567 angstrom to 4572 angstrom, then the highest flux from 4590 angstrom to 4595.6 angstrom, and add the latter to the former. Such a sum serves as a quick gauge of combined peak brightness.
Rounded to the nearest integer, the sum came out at 49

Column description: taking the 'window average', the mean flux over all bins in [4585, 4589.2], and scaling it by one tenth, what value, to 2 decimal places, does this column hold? 2.02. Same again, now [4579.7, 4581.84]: 2.14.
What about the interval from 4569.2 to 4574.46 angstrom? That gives 2.06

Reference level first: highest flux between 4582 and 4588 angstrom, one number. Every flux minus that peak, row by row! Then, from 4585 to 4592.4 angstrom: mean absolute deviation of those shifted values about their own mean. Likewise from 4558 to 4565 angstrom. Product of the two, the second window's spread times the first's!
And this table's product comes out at 2.1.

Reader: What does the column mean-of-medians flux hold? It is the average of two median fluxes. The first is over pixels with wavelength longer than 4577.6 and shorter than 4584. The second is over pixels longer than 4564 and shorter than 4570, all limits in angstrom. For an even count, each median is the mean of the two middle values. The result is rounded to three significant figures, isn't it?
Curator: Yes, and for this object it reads 22.9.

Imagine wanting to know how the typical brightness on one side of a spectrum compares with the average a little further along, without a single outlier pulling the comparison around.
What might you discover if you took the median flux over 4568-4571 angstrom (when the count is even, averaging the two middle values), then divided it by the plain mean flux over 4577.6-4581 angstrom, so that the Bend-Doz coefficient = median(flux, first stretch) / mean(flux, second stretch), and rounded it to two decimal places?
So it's 1.08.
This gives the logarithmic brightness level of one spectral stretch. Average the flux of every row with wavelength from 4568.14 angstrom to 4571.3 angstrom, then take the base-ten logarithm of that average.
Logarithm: 1.35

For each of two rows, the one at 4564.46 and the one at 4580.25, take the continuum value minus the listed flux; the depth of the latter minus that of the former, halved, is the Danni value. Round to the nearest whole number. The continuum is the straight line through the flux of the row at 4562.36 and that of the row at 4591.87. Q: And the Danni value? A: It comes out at 2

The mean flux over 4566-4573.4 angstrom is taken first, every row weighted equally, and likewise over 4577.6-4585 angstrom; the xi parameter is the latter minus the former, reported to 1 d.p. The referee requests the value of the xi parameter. -0.6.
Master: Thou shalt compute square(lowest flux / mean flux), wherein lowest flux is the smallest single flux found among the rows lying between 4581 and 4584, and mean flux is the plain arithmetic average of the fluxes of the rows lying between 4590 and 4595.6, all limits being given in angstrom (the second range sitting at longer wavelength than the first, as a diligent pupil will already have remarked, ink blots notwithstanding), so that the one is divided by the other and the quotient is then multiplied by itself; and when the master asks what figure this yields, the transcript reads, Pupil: 1.02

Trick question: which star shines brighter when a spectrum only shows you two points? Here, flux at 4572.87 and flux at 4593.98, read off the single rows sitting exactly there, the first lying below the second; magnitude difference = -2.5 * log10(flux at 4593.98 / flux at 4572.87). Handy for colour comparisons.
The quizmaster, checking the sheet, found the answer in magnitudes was -0.10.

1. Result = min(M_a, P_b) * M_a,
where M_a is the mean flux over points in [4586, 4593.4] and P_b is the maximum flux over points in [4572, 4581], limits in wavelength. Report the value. 437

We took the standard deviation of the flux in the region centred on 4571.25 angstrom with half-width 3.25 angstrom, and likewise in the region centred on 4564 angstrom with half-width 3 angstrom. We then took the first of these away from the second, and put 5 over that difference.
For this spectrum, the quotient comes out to 3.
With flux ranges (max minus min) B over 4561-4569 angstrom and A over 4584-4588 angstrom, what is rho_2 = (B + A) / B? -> 1.62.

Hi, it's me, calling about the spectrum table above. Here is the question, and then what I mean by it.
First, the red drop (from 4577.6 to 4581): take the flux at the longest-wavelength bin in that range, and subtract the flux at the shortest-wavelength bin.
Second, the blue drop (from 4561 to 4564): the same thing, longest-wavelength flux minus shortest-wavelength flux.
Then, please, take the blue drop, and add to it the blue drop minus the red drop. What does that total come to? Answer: 1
